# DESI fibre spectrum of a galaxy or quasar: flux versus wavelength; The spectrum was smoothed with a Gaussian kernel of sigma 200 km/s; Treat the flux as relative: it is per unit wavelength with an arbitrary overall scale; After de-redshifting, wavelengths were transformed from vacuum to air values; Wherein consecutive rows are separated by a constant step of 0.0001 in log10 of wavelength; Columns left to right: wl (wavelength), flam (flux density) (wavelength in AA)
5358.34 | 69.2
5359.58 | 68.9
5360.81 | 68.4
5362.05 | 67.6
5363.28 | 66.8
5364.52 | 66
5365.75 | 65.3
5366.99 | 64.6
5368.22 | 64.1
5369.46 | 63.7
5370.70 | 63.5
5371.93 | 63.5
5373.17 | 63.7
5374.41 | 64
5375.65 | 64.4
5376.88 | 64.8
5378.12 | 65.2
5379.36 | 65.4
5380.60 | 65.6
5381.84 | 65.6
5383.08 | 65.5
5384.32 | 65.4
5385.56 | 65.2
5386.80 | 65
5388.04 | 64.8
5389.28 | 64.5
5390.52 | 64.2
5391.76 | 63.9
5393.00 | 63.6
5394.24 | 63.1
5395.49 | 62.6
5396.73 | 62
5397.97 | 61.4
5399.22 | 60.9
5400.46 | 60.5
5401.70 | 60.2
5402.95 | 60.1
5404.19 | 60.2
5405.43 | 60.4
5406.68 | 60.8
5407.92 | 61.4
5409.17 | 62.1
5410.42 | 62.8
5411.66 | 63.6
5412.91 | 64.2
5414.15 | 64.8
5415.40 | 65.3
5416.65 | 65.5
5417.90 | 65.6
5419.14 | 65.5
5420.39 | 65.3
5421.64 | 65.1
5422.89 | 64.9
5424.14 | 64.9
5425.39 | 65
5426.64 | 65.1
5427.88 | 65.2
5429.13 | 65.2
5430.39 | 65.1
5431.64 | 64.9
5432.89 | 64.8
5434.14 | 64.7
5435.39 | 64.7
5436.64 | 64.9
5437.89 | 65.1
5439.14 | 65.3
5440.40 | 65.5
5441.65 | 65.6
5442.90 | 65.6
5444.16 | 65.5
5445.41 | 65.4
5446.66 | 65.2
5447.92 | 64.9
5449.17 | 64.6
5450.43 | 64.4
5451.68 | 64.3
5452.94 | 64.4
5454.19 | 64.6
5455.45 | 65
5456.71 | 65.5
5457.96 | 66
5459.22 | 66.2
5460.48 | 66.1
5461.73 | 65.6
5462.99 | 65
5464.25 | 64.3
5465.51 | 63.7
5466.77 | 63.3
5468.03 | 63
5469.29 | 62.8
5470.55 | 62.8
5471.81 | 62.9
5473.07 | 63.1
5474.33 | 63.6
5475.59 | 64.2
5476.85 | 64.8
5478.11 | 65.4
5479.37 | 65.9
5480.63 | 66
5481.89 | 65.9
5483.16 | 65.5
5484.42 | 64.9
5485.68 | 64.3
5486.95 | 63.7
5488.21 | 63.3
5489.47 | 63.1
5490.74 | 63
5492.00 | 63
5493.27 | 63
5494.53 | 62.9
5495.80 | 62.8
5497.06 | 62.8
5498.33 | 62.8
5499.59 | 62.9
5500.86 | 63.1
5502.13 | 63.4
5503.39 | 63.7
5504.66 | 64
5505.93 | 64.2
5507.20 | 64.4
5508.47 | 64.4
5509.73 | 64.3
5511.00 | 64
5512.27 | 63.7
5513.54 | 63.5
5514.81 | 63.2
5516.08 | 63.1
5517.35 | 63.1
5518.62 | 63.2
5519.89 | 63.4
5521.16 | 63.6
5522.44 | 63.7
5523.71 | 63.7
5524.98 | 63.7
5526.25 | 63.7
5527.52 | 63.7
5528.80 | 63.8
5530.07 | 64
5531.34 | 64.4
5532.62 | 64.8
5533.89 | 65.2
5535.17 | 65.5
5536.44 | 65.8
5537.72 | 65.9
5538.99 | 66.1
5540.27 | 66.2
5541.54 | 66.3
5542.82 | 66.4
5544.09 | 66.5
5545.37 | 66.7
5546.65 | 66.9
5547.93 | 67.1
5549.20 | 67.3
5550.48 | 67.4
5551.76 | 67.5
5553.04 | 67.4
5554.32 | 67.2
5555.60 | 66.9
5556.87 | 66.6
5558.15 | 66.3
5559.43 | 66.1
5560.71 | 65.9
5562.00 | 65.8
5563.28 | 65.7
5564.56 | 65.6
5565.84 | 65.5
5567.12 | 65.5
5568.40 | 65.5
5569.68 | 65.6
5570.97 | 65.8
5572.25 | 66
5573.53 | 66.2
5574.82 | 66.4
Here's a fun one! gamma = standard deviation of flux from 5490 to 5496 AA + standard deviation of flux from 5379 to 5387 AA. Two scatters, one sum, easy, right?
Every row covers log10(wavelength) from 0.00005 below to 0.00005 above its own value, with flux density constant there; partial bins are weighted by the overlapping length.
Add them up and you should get 0.3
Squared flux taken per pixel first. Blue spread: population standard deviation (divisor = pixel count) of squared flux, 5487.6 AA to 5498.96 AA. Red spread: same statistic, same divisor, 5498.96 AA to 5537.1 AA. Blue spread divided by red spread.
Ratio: 0.2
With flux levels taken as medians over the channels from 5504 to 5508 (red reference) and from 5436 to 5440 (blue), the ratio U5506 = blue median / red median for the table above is 1.01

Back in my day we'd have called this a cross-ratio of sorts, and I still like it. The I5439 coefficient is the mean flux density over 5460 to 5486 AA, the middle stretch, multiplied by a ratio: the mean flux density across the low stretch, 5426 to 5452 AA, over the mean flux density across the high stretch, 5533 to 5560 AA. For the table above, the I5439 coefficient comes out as 63.0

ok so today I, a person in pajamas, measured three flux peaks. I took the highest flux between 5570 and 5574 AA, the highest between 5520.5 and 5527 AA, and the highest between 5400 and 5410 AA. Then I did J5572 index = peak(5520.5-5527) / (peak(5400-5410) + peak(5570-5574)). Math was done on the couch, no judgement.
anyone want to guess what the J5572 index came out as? 0.496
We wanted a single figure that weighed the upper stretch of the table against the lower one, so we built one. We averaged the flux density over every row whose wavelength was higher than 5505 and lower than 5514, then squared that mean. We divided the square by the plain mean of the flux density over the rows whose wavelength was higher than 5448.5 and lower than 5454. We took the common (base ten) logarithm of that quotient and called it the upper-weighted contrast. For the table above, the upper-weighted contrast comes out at 1.804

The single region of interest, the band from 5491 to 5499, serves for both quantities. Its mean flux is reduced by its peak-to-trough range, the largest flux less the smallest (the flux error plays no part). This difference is 62.7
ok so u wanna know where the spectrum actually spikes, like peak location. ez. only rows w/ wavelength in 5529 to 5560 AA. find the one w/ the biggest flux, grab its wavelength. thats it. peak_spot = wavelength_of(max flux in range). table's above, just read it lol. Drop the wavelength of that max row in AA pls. 5551.76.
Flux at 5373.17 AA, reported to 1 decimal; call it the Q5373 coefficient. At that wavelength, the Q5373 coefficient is 63.7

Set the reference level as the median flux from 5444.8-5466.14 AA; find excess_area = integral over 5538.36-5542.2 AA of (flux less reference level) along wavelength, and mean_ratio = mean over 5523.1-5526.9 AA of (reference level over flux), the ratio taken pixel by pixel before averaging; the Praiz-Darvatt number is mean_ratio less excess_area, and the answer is -3.6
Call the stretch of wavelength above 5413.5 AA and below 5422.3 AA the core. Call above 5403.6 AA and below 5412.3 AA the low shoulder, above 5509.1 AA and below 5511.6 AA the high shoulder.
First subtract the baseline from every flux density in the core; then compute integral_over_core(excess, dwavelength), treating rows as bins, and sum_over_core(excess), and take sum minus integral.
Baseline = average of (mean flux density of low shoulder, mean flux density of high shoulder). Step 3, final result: -4.2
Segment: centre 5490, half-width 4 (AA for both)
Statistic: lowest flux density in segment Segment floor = 63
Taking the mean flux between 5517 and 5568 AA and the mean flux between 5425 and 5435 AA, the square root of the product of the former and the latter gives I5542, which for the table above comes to 65.3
